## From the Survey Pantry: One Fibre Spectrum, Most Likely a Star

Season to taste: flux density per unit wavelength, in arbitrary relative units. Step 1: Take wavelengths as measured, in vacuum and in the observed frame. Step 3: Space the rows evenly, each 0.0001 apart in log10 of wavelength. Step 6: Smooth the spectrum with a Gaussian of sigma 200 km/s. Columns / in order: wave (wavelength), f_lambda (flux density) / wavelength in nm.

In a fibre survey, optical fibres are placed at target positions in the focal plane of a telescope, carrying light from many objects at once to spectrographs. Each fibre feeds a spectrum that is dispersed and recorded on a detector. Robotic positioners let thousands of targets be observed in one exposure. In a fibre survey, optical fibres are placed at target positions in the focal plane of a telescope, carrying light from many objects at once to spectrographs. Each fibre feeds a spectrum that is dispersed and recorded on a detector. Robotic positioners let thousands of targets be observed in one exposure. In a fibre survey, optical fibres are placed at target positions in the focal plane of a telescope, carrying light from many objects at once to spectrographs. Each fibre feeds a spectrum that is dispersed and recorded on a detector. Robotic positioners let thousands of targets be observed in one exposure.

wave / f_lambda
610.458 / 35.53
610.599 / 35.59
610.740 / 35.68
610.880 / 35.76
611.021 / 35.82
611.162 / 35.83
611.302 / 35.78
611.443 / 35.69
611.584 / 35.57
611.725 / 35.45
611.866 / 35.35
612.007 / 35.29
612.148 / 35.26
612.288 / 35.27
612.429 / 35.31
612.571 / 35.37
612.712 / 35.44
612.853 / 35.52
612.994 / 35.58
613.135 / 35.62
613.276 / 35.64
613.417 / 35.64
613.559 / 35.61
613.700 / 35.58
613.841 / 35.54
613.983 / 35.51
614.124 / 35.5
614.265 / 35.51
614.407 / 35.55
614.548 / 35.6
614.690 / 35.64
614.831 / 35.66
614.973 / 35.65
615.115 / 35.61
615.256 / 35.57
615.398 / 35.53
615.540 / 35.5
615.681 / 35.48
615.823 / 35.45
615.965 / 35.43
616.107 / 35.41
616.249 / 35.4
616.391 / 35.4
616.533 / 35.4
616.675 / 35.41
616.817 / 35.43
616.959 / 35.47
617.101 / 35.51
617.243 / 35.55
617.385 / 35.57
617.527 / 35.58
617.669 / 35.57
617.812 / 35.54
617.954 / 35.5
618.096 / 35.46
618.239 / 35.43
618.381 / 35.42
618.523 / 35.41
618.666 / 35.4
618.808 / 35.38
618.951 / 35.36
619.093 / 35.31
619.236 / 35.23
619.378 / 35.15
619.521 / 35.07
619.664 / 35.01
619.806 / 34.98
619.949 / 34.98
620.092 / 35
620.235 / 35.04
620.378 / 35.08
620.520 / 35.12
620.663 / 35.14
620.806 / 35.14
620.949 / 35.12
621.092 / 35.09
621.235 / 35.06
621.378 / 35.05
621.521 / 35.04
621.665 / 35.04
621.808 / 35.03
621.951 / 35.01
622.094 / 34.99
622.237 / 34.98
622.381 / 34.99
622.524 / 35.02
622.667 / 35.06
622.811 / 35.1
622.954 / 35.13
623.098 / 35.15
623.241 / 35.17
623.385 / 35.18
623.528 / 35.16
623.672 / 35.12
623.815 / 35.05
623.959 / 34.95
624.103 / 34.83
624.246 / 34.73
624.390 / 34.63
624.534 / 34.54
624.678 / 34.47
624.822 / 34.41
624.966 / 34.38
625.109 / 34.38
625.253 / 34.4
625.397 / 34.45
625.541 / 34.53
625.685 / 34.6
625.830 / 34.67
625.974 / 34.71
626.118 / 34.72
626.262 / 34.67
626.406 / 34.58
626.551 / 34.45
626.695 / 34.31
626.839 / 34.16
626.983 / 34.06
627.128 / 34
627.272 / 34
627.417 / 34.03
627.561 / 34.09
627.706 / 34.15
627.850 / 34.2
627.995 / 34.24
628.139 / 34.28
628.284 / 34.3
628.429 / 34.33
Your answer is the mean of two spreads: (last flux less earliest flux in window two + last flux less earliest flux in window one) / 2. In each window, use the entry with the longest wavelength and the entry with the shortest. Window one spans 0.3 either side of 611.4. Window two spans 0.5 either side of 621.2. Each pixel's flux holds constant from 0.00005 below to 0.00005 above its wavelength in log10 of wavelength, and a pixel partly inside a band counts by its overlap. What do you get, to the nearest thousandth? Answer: -0.180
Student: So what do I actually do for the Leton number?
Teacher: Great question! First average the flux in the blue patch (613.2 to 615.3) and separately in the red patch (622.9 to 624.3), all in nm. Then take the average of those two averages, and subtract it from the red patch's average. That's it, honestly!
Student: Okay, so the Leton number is -0.27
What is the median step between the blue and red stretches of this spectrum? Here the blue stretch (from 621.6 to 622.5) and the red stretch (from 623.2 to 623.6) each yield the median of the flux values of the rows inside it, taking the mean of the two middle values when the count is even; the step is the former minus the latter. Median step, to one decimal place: -0.2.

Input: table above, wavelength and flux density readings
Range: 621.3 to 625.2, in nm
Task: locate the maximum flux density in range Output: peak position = 623.385 nm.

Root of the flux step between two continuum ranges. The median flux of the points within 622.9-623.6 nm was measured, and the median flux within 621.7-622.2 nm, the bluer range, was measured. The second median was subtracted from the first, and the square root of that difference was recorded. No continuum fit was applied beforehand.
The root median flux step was 0.39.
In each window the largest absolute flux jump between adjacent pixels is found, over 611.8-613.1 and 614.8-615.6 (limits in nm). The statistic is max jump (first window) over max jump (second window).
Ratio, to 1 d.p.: 2.0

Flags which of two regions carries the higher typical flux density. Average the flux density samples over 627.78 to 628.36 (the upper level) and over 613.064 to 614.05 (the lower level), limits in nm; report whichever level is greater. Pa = 35.6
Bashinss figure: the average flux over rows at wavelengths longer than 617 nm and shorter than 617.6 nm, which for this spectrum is 35.6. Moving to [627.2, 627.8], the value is 34.1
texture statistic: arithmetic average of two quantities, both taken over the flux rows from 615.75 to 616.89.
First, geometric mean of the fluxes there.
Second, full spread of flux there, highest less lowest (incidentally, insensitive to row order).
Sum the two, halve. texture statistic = 17.73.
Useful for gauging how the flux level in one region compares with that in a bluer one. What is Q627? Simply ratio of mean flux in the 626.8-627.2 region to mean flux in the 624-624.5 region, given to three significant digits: 0.981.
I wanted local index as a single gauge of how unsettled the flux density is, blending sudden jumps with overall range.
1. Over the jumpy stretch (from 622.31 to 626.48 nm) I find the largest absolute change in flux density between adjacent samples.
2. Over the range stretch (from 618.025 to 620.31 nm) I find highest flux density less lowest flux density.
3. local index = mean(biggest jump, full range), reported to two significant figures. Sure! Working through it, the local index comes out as 0.30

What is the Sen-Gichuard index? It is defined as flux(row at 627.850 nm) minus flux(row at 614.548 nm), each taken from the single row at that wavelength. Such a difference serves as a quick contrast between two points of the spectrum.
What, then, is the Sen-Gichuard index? -1.4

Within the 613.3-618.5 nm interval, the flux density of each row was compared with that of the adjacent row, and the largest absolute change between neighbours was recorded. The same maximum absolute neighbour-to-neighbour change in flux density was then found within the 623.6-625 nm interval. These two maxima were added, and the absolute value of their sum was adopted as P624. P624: 0.17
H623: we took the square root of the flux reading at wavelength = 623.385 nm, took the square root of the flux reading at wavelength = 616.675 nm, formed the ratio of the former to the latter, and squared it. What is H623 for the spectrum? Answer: 0.994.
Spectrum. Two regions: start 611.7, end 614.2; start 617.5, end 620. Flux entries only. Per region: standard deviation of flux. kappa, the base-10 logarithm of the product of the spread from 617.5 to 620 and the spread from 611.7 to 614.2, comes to -1.6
